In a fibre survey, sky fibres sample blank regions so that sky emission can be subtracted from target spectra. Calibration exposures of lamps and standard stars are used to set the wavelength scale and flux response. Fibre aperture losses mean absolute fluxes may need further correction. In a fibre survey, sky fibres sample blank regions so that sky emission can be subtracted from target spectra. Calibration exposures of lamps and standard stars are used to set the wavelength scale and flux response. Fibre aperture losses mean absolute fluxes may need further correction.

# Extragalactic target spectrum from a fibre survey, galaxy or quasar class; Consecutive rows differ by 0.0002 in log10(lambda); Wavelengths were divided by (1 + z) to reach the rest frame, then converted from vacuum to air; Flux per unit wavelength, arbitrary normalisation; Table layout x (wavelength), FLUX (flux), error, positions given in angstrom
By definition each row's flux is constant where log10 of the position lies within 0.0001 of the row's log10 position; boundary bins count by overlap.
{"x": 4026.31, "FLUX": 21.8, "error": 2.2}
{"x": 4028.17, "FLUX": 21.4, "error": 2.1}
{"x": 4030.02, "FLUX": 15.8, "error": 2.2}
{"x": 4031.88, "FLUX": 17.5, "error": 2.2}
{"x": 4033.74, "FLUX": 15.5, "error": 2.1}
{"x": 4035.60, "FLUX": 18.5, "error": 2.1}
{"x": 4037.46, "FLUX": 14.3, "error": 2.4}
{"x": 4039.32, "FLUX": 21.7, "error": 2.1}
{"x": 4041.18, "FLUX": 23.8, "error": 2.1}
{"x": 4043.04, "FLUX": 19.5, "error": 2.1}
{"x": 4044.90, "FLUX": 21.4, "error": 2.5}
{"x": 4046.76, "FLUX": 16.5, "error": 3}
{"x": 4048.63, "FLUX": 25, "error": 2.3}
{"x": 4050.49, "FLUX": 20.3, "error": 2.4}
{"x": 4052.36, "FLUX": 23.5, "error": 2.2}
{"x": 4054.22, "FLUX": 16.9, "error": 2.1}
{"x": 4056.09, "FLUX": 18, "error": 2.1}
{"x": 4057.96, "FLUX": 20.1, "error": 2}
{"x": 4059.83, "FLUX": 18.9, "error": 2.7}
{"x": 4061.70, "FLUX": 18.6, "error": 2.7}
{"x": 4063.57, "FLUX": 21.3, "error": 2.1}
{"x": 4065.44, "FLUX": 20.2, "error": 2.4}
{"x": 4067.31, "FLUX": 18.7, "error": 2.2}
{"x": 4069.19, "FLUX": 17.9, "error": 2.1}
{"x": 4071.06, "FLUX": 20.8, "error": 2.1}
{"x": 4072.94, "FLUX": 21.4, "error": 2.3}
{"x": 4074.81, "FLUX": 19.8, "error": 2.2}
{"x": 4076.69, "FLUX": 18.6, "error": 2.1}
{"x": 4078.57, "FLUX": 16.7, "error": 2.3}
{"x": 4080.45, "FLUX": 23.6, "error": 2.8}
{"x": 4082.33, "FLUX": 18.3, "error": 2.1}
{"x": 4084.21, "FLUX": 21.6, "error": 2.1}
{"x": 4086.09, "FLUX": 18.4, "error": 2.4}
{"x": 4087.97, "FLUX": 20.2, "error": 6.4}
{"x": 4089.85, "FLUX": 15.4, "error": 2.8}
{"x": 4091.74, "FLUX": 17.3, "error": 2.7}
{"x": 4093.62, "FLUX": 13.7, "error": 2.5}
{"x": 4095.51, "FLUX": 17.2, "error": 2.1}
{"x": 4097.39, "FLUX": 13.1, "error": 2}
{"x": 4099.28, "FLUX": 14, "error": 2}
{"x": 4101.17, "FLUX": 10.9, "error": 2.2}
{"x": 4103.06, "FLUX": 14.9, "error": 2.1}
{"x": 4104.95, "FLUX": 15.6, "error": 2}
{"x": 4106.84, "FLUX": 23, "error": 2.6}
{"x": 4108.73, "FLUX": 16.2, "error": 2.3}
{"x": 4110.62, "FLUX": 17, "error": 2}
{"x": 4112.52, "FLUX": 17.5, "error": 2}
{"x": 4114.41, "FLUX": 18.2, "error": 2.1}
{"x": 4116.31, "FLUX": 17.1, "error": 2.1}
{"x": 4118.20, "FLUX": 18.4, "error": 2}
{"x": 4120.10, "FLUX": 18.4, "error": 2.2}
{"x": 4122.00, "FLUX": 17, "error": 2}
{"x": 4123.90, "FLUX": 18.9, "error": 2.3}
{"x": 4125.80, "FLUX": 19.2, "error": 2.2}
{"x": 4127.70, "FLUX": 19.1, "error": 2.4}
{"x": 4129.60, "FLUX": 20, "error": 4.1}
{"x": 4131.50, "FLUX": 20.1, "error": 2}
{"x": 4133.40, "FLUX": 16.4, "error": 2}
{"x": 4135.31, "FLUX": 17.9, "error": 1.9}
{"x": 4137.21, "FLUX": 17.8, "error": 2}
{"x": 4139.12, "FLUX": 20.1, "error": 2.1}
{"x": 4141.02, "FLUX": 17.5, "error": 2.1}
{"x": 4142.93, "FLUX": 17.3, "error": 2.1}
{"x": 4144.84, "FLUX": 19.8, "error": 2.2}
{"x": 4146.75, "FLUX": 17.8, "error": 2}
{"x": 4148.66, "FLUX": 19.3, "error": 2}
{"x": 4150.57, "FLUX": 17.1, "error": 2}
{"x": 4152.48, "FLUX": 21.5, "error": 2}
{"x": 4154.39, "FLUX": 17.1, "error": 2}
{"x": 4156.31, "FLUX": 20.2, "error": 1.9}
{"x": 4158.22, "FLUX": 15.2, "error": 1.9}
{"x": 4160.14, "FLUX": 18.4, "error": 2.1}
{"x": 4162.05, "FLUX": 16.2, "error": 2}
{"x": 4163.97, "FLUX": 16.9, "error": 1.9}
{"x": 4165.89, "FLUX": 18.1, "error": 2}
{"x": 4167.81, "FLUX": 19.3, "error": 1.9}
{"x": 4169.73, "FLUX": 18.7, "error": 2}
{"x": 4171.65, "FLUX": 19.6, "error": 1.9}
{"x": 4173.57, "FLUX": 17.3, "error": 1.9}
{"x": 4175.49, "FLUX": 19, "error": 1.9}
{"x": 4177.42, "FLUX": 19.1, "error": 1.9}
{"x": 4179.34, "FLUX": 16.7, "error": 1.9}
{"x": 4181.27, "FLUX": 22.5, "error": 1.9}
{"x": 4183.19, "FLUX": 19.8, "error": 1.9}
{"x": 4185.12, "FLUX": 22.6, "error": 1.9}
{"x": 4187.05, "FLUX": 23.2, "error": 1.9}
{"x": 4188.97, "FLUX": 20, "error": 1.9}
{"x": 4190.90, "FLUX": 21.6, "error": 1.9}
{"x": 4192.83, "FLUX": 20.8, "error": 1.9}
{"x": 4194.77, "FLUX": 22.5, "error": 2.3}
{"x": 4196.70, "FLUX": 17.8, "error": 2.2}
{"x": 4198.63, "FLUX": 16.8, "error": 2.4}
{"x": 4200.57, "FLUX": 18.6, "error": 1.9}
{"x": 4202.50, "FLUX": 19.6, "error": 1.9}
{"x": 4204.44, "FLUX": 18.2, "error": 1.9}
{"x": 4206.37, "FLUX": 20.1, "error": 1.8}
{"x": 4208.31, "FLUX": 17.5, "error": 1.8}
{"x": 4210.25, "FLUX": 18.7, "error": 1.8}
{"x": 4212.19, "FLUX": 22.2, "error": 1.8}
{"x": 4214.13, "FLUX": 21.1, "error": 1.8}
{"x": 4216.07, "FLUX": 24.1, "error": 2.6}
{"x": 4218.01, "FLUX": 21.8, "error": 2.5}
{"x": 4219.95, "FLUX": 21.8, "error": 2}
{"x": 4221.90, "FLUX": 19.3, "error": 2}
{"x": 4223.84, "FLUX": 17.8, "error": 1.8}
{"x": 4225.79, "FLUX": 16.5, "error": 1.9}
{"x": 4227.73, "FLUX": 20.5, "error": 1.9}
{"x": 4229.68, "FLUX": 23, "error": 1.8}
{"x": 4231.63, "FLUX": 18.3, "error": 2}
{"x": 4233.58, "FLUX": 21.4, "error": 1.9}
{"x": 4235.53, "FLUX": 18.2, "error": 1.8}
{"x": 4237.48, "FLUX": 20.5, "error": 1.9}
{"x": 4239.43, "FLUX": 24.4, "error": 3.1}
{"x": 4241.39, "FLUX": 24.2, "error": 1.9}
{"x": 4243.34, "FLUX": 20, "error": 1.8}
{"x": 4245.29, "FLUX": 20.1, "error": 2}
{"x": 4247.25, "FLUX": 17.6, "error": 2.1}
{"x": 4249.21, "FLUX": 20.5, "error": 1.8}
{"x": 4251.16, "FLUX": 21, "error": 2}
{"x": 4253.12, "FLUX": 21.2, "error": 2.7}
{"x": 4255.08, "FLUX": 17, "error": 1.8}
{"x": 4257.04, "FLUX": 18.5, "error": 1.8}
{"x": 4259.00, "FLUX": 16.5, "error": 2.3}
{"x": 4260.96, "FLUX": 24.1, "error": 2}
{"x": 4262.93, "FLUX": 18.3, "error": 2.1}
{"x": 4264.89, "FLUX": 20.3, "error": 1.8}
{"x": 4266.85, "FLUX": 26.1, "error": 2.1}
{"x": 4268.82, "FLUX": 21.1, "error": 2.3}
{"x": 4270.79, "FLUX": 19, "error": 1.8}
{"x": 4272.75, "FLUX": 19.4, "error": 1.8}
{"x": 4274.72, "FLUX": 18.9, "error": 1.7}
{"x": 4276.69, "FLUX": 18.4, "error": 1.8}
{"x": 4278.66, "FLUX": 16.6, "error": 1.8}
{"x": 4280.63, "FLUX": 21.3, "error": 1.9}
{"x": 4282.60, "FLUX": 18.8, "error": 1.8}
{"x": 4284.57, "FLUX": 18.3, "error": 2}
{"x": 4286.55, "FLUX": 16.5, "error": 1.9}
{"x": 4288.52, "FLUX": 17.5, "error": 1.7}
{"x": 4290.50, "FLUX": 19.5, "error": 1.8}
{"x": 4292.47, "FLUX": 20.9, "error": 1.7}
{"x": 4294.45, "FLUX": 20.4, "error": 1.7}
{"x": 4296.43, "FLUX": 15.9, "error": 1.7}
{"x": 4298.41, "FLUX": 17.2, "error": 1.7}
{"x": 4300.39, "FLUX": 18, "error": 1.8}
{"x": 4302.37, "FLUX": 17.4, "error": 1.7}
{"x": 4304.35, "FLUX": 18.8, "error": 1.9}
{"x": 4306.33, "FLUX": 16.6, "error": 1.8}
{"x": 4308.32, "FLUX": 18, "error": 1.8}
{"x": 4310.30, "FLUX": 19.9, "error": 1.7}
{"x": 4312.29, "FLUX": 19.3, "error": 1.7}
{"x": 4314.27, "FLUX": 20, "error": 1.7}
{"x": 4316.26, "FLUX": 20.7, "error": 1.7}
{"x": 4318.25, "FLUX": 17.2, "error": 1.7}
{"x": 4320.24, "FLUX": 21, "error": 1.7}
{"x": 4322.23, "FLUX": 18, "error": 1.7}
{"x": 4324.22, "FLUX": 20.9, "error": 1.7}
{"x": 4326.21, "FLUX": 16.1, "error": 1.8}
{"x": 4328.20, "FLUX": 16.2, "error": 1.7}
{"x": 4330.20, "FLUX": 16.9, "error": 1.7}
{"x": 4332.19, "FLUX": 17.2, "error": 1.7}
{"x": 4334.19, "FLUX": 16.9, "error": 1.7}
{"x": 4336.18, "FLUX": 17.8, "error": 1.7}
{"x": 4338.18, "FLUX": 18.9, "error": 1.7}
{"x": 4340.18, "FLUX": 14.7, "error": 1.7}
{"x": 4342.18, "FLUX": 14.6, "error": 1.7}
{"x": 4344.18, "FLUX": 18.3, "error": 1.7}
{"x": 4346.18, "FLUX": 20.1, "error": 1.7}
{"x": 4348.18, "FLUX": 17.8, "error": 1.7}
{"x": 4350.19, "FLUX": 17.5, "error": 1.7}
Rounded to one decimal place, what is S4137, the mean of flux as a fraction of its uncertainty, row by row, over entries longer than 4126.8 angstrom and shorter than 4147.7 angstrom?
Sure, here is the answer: 8.5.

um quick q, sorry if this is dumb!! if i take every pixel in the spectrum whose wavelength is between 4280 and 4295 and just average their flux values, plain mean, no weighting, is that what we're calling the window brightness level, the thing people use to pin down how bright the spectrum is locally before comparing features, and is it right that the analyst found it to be 19.1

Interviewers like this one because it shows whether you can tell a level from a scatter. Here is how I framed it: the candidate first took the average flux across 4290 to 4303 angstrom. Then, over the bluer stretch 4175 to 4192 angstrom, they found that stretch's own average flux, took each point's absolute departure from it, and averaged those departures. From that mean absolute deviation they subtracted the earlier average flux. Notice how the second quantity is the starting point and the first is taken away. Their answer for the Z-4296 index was -16.7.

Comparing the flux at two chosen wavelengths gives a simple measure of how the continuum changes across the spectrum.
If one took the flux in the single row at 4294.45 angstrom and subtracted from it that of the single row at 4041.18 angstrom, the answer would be -3.4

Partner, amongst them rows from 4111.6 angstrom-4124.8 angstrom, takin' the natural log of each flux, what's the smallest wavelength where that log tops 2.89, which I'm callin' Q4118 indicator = 4114.41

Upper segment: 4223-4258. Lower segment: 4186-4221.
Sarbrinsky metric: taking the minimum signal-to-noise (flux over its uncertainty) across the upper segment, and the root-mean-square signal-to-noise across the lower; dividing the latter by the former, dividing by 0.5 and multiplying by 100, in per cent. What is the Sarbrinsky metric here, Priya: 262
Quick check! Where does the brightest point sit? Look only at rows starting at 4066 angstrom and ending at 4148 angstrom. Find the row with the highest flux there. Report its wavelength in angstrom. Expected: 4080.45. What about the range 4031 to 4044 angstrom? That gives 4041.18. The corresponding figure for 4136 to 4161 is 4152.48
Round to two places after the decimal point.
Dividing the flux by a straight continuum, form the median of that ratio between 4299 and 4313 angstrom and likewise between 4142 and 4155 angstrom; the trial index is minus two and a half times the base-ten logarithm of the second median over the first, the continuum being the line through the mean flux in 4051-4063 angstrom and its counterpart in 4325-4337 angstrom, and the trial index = 0.10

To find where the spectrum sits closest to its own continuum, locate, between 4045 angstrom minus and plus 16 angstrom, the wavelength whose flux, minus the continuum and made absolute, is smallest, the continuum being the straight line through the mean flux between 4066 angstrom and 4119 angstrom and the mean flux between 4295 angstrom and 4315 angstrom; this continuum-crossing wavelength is 4031.88 angstrom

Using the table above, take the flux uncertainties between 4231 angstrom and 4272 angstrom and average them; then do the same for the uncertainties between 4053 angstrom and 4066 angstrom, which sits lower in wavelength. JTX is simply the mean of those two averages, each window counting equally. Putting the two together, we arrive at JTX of 2.17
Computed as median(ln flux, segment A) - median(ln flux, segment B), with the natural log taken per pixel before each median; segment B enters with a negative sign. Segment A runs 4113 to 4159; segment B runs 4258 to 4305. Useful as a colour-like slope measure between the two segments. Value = -0.027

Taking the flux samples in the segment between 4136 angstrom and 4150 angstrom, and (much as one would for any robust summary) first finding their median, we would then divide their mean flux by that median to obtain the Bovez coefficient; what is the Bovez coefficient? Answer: 1.04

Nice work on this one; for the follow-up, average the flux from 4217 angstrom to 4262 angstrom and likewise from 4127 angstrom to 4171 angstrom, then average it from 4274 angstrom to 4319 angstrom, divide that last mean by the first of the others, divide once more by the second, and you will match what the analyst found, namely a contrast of 0.0501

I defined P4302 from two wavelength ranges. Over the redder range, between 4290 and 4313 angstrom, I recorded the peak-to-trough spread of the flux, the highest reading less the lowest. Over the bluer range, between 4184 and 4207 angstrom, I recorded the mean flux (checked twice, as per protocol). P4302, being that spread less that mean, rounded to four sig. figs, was -15.15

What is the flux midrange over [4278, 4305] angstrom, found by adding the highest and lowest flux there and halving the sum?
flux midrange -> 18.6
